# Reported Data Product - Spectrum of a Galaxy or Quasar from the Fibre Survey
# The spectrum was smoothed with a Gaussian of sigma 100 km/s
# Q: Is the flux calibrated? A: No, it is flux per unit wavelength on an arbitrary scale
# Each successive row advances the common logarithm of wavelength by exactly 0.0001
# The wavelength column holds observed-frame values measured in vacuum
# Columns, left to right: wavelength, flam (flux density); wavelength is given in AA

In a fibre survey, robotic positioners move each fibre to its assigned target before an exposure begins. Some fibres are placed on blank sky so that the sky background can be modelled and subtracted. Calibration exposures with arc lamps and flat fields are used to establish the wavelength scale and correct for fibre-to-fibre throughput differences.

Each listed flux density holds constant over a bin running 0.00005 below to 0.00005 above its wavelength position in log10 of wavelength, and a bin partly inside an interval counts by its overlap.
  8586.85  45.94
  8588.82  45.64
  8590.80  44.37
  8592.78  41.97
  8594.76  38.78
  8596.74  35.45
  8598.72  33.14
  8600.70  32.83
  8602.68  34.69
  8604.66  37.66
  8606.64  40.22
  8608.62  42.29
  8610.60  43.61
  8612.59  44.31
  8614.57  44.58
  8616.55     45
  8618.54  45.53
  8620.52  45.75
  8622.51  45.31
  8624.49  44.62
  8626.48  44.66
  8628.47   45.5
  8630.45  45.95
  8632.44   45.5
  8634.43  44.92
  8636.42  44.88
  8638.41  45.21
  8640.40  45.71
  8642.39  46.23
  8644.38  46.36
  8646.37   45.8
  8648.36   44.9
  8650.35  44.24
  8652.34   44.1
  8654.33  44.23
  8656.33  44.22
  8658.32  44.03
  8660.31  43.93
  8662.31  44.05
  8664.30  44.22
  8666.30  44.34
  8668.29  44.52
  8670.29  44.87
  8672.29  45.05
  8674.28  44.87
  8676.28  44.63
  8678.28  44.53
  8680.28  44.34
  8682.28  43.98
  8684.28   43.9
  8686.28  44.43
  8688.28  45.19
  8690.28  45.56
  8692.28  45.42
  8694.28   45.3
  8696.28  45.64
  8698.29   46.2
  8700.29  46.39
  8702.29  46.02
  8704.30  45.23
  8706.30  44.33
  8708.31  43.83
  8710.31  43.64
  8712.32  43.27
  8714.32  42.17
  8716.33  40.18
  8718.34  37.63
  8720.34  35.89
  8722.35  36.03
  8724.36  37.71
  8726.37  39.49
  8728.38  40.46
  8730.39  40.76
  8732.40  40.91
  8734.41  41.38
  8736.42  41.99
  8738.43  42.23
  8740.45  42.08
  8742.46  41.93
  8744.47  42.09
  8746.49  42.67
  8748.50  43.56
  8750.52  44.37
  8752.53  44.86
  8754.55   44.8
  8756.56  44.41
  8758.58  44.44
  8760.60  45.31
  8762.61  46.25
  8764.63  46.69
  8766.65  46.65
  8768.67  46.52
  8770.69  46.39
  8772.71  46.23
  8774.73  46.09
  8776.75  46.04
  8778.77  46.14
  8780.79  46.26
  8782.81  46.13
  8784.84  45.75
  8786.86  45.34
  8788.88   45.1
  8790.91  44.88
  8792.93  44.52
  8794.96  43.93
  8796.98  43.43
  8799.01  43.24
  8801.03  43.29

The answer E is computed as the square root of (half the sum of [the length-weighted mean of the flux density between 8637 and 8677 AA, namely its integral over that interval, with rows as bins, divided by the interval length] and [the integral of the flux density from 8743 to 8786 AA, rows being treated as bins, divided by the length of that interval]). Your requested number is 6.71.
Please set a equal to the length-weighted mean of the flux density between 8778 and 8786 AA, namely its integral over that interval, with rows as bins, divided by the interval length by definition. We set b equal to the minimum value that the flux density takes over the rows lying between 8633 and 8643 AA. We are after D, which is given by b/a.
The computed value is 0.97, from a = 46.0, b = 44.88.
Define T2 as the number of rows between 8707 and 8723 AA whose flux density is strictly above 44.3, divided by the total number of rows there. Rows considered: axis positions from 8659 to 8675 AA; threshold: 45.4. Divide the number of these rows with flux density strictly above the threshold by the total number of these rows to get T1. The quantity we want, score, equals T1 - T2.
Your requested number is 0.00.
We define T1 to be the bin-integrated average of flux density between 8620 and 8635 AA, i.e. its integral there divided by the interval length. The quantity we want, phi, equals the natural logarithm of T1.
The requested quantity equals 3.81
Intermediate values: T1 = 45.3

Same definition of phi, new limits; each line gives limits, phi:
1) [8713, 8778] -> 3.76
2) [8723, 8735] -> 3.69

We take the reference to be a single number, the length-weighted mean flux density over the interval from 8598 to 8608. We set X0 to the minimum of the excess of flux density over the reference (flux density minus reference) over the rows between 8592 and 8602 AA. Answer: -3.2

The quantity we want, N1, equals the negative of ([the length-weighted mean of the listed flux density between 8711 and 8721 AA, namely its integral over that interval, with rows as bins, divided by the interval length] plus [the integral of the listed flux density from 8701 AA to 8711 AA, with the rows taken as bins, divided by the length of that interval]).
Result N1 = -85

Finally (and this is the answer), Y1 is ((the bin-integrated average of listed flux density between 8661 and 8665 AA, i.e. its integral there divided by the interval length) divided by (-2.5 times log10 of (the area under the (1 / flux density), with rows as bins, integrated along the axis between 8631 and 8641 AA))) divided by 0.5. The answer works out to 54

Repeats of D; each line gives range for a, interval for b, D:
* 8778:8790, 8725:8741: 0.86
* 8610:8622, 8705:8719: 0.84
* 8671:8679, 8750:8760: 0.99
